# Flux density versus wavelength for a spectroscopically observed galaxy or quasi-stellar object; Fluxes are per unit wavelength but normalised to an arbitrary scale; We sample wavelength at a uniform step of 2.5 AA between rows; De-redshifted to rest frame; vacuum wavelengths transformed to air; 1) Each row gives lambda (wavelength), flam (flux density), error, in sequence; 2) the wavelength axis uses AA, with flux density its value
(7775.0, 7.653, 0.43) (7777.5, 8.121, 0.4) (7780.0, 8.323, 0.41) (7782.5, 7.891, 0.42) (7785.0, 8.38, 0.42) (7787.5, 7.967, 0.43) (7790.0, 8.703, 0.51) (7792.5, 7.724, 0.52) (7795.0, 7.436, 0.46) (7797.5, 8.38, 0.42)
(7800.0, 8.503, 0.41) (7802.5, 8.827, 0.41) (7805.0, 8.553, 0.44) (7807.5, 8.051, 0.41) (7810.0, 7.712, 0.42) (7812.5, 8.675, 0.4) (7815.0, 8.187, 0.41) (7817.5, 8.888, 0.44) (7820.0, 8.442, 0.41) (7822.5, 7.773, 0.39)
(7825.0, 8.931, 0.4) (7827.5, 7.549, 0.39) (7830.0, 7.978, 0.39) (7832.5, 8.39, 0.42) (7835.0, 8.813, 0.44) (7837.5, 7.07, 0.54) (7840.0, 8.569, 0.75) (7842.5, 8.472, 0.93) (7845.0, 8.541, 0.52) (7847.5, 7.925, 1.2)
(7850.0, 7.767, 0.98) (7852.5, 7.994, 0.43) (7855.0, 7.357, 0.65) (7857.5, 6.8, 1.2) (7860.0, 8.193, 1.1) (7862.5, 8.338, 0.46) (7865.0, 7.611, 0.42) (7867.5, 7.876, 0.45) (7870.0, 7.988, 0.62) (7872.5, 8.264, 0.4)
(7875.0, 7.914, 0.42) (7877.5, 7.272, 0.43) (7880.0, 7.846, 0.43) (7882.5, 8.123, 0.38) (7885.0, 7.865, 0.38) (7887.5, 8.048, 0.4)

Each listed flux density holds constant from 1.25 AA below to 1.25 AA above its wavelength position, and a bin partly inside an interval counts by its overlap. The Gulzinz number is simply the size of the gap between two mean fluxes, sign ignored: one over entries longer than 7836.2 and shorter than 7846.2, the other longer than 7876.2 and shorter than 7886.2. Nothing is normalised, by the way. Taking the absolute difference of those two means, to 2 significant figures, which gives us 0.39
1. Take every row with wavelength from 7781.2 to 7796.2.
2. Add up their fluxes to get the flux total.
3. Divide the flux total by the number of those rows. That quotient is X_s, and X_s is 8.02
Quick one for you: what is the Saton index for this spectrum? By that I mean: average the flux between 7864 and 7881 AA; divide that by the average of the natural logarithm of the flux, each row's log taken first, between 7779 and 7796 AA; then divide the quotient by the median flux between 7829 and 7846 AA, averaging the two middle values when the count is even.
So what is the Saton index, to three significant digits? 0.443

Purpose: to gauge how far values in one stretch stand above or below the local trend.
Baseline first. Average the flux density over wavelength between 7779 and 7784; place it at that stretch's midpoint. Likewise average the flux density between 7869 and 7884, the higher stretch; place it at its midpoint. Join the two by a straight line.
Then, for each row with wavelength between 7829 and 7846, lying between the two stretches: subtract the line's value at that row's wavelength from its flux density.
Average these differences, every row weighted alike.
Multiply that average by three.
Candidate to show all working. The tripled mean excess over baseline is 0.83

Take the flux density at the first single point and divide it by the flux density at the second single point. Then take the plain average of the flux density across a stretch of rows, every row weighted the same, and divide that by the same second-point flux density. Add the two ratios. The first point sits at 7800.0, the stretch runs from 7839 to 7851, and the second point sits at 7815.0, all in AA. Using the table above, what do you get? 2.05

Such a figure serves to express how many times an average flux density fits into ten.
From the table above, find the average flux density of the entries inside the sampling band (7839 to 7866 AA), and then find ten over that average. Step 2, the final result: 1.26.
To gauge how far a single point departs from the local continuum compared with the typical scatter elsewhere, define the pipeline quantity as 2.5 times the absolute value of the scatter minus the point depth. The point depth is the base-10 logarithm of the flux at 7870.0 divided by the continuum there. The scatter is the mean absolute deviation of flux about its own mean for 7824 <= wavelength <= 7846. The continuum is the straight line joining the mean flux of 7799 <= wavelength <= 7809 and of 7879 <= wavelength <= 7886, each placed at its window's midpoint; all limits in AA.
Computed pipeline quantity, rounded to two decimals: 1.21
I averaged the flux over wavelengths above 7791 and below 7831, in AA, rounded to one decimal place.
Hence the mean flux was 8.2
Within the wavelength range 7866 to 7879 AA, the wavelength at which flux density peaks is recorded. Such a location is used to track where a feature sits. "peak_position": 7872.5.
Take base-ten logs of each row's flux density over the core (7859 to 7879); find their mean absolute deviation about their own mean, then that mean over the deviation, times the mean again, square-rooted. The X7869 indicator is 7.5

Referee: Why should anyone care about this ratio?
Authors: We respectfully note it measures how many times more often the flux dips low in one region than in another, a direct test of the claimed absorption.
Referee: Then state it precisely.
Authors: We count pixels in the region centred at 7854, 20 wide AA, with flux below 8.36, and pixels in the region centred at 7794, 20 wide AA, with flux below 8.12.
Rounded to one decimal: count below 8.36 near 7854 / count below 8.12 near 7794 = 2.3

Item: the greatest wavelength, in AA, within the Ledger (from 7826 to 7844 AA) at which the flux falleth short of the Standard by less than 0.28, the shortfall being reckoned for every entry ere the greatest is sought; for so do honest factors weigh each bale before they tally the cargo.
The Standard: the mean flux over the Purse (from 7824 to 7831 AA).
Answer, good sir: 7842.5 AA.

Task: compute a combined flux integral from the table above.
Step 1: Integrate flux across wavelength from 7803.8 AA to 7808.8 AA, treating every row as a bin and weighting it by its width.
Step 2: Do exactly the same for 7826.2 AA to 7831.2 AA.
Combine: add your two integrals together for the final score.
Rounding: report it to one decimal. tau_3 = 80.3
